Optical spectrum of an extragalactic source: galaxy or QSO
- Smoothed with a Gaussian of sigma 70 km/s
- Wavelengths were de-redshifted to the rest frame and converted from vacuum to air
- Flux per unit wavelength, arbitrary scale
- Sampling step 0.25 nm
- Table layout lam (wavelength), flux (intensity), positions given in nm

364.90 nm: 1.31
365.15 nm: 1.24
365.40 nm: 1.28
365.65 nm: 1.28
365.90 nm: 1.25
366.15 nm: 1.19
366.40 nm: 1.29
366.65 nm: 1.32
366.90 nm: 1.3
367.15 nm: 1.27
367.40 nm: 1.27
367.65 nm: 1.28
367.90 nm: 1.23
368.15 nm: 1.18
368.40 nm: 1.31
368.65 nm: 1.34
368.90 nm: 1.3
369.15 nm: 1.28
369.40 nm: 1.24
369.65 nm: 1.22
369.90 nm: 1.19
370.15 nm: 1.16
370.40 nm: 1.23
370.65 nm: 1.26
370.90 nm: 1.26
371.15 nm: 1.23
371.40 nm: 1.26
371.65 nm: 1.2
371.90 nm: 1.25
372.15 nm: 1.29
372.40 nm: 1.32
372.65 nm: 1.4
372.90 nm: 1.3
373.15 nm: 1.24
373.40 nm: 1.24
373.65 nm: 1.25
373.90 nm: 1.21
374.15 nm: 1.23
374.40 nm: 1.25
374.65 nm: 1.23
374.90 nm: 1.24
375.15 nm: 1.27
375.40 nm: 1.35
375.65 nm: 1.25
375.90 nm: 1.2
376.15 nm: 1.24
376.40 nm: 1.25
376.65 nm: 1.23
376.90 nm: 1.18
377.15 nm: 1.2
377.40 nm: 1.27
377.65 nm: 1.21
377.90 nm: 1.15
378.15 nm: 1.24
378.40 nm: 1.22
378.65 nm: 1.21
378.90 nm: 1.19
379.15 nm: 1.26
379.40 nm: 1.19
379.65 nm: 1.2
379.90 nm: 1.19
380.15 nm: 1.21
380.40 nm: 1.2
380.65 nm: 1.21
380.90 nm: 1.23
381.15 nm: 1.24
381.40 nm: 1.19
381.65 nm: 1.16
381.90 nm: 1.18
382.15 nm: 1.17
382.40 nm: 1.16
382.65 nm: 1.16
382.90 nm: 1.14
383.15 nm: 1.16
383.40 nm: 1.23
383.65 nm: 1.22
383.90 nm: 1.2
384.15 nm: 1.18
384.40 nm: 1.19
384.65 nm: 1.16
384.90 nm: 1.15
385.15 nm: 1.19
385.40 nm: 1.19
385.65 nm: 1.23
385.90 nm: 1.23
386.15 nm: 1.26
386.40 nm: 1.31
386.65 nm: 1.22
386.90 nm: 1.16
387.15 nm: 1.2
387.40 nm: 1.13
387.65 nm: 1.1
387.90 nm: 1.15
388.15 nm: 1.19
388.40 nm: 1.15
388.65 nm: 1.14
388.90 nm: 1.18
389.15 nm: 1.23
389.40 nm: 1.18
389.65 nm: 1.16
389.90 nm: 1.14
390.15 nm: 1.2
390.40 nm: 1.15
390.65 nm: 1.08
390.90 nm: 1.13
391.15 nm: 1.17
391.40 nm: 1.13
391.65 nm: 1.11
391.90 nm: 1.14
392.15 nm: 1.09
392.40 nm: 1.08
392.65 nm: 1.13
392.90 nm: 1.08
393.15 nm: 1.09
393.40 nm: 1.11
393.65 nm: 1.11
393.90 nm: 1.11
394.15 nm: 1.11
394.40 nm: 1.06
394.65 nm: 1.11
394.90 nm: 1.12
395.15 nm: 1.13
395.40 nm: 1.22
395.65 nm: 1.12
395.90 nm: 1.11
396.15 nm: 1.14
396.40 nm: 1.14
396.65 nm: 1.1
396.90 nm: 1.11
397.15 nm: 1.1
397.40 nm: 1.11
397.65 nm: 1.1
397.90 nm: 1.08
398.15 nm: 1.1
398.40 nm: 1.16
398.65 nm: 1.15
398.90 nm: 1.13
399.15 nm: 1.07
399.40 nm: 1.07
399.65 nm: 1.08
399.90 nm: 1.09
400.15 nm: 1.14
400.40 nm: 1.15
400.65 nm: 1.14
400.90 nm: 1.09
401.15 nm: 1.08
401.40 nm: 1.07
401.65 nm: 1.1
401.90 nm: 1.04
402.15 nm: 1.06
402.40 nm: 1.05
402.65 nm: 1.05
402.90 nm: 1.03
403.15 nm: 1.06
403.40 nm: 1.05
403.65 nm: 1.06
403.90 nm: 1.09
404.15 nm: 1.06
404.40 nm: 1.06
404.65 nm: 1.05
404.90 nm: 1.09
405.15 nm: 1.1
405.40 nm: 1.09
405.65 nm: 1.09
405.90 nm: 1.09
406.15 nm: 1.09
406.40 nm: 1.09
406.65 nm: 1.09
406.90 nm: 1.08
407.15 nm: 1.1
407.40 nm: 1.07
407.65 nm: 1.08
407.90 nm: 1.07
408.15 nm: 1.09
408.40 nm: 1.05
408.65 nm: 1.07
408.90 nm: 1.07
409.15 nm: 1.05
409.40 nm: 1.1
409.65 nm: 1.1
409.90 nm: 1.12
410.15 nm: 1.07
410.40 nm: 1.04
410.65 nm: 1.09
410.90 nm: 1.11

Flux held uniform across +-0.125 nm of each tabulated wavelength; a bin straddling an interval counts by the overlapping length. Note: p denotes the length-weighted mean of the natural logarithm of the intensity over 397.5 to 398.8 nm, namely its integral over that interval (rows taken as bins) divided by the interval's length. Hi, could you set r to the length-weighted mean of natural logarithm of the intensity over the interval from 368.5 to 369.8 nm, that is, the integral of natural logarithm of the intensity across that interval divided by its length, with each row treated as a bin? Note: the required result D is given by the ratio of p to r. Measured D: 0.5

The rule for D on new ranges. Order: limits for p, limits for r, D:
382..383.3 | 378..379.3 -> 0.7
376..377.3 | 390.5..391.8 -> 1.7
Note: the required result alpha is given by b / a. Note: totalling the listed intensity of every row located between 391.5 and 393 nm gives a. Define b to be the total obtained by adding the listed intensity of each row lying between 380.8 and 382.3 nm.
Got 1.08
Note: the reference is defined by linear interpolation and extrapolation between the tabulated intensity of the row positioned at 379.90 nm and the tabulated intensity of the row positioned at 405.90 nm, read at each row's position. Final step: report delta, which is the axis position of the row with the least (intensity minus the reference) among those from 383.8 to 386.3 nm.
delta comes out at 384.90 nm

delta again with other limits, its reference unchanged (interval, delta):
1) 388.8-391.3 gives 390.65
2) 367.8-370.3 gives 370.15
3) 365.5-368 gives 366.15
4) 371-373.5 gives 371.65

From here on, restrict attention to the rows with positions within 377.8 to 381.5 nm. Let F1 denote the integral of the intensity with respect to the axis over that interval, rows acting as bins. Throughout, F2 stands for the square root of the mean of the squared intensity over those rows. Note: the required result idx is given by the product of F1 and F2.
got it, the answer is 5.41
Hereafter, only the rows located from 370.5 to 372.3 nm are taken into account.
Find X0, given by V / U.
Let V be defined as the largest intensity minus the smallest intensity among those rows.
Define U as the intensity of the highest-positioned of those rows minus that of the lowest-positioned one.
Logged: 3.0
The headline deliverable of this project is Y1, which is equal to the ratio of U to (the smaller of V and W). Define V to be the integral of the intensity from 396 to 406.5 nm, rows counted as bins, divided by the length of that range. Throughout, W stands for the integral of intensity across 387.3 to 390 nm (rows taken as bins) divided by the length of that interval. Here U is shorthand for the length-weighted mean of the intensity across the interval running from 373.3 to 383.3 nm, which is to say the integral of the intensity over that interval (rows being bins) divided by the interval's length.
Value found 1.11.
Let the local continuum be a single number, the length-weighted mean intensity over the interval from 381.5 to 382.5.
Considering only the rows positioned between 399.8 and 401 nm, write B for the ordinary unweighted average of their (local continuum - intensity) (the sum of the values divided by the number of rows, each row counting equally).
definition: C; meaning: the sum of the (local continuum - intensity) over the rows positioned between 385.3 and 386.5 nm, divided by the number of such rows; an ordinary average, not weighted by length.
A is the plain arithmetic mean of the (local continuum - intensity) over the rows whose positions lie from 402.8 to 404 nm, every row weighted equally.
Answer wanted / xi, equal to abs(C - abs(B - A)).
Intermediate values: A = 0.11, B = 0.05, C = -0.08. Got 0.14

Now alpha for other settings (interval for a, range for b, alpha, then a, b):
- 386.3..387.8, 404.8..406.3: 0.92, 7.1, 6.55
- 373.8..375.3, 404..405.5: 0.87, 7.4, 6.45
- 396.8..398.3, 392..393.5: 1.00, 6.6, 6.58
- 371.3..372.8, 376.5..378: 0.94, 7.7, 7.24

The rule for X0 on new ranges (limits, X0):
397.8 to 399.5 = -9.0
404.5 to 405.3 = 1.0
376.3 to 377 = -1.0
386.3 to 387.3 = -1.4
